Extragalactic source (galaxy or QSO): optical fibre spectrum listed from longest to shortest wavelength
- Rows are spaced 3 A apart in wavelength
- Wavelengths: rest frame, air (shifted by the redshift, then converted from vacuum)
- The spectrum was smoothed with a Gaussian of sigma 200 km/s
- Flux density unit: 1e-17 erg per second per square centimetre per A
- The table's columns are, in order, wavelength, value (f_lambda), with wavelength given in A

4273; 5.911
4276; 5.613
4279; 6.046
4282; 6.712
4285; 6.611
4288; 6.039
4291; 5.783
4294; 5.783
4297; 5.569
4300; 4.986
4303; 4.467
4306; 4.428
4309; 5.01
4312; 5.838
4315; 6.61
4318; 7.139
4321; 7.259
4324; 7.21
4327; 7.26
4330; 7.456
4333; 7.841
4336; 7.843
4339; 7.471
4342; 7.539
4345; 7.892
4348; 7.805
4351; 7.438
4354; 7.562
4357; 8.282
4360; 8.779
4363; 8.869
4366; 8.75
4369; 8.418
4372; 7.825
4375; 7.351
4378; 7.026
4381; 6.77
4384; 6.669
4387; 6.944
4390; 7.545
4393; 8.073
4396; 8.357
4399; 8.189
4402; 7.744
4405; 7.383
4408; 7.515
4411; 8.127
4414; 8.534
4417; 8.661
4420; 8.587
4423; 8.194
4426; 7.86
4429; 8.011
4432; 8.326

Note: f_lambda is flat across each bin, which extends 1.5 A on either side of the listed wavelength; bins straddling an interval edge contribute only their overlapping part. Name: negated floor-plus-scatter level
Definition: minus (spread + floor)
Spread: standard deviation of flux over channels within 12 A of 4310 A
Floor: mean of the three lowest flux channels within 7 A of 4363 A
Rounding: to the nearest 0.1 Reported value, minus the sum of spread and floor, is -9.6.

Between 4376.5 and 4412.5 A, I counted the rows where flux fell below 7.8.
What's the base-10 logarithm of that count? 0.90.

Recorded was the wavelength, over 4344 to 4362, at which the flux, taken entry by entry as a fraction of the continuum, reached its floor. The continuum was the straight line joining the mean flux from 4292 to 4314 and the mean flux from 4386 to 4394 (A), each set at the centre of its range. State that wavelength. 4351 A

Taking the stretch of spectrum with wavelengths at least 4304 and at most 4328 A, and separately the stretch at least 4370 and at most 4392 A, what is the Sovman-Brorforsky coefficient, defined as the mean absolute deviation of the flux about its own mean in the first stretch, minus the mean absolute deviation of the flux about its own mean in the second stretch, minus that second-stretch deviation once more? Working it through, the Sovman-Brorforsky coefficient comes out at 0.23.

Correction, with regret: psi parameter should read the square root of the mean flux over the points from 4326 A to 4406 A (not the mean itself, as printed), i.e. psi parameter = 2.78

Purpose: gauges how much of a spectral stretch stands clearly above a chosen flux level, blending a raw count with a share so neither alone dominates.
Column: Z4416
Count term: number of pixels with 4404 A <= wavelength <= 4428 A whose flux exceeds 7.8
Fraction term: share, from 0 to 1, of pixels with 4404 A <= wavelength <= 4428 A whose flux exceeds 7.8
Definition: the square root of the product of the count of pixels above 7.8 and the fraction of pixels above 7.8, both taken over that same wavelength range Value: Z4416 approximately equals 2.1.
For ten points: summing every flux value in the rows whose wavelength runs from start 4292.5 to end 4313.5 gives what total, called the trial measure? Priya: 36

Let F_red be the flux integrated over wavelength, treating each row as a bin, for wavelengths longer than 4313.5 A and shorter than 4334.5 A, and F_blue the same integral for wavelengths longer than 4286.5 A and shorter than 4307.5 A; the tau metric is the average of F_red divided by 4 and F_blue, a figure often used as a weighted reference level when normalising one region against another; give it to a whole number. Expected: 75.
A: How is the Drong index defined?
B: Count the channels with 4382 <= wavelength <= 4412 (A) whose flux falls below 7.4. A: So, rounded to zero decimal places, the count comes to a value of 3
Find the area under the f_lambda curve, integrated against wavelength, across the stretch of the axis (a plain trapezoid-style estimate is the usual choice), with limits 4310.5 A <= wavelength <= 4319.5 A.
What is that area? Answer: 58.8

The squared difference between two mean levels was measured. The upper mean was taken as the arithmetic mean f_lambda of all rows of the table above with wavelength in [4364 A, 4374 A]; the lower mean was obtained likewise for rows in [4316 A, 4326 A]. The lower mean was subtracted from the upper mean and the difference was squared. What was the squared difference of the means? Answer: 1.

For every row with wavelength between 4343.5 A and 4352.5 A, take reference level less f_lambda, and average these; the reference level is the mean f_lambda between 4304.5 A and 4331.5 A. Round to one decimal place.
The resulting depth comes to -1.2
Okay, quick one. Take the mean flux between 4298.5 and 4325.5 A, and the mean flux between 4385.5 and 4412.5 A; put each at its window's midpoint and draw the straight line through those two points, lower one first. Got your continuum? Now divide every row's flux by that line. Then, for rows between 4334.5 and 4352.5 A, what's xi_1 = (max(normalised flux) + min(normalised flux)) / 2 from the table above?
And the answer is 1.17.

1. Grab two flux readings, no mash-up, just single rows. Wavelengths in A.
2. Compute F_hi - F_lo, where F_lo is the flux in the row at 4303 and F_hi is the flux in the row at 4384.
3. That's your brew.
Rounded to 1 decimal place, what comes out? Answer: 2.2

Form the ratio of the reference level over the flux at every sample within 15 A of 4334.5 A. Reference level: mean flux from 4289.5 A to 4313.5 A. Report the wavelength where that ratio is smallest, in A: 4345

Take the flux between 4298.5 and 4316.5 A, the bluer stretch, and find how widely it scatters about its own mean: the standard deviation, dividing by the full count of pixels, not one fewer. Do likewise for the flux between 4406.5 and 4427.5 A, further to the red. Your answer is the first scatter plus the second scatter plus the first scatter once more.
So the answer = 1.9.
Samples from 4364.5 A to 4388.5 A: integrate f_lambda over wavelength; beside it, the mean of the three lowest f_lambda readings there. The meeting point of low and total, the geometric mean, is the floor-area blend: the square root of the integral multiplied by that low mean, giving 34.9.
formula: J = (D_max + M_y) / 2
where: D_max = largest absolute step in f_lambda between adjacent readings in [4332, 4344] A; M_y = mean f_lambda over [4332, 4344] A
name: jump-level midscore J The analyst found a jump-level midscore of 4.02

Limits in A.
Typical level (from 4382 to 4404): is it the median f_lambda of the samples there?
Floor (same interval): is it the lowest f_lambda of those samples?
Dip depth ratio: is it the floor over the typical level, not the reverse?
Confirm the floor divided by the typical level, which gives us 0.86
